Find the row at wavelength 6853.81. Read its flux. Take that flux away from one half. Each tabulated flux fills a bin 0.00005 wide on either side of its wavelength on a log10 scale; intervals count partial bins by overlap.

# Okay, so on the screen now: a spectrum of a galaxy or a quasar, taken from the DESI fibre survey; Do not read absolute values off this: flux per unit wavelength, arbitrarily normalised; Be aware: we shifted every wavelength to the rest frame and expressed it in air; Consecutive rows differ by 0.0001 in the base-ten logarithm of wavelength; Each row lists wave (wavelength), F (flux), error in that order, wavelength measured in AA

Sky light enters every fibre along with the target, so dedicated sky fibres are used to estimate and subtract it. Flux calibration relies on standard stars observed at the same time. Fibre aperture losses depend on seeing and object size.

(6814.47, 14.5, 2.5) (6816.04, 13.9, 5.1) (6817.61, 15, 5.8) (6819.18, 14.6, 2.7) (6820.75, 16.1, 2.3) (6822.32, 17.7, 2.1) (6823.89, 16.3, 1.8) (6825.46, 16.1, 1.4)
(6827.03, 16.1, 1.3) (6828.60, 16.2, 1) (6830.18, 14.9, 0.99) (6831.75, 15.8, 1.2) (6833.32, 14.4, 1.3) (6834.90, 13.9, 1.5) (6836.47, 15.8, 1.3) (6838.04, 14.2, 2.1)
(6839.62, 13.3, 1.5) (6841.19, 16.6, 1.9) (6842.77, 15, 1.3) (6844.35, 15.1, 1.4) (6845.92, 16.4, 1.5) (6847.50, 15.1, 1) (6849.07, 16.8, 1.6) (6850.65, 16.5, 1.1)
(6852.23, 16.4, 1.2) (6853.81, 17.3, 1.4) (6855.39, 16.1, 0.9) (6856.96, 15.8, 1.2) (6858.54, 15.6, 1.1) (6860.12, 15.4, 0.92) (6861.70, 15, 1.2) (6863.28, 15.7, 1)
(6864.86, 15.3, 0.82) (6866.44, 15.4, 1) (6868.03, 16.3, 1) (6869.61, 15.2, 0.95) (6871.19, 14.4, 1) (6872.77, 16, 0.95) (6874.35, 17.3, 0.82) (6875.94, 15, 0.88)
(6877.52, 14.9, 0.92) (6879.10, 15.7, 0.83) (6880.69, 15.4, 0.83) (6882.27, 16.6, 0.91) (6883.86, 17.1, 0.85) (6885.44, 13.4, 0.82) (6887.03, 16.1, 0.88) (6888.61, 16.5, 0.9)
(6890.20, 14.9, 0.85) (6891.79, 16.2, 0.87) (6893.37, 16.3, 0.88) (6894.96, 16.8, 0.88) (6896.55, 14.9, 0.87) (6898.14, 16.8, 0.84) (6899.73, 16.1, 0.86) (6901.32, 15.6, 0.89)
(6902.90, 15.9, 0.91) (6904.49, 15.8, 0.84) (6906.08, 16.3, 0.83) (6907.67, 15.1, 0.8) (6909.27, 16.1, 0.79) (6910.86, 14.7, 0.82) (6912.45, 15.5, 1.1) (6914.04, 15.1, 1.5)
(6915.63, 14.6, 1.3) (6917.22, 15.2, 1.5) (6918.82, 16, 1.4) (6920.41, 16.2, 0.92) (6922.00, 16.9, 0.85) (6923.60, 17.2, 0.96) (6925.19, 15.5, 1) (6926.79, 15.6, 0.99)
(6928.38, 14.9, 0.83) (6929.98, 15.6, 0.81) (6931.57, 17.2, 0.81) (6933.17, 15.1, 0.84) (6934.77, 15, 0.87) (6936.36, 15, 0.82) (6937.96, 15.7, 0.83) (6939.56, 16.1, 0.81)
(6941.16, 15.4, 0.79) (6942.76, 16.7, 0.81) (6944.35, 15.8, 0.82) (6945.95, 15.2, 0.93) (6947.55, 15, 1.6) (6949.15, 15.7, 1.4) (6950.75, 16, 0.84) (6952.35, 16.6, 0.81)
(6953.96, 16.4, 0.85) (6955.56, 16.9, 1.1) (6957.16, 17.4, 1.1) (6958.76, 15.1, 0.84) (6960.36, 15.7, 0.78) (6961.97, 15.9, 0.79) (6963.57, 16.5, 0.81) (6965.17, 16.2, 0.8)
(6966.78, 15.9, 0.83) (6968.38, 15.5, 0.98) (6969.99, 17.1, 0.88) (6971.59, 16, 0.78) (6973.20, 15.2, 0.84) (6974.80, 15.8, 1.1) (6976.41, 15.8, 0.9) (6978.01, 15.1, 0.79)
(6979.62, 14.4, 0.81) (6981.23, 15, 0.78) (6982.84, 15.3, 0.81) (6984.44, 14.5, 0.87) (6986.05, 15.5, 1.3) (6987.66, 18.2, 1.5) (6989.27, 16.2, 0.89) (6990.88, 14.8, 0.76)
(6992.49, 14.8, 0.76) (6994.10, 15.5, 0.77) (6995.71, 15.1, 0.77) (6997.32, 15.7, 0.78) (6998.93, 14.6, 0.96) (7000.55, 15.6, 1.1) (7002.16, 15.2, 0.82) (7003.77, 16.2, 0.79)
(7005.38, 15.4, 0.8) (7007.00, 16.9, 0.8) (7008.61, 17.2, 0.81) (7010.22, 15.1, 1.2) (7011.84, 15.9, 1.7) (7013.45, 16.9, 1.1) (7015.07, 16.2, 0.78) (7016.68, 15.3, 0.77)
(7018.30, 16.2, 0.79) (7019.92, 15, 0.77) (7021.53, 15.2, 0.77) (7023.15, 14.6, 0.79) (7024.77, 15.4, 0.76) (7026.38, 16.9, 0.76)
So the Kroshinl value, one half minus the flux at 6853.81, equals -16.8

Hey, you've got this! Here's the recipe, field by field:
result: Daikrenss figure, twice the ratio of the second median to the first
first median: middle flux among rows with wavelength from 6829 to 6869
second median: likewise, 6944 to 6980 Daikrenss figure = 2.03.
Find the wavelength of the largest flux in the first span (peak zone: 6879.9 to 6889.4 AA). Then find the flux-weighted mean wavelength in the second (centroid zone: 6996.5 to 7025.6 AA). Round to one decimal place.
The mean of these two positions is 6947.4 AA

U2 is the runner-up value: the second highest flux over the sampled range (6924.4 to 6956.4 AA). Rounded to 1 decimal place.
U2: 16.9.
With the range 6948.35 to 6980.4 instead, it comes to 17.1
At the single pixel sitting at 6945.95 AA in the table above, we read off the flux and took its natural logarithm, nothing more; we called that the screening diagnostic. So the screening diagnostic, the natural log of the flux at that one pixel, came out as 2.72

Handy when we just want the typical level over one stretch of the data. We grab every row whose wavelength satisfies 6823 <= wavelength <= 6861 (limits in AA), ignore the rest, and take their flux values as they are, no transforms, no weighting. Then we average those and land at 15.6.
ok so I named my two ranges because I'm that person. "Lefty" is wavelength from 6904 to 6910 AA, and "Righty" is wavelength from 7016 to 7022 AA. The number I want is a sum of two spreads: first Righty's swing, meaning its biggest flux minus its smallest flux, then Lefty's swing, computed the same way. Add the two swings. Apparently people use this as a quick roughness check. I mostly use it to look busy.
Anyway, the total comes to 2.40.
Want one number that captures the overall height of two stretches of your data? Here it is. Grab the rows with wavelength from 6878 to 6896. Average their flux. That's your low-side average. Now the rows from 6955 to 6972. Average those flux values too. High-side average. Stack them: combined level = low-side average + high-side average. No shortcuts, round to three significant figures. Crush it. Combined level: 32.1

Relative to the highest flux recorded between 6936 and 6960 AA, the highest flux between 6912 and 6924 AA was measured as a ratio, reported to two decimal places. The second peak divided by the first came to 0.99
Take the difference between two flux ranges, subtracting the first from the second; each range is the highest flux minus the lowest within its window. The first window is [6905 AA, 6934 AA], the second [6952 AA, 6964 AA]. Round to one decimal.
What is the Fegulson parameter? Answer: -0.3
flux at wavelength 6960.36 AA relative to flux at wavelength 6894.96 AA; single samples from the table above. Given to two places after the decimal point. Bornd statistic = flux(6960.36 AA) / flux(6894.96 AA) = 0.93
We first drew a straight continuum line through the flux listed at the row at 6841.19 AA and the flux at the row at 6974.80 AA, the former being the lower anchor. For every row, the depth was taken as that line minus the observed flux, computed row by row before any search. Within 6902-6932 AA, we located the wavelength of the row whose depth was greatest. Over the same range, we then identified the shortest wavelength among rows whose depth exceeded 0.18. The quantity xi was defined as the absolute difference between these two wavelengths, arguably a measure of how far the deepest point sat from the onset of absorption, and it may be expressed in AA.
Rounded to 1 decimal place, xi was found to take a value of 12.7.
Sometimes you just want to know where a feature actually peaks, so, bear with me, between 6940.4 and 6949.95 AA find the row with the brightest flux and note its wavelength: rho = 6942.76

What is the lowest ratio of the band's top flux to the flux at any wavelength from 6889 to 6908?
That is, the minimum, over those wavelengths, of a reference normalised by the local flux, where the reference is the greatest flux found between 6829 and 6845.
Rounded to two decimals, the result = 0.99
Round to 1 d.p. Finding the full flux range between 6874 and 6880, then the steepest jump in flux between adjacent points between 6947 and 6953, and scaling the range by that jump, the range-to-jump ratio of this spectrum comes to 3.4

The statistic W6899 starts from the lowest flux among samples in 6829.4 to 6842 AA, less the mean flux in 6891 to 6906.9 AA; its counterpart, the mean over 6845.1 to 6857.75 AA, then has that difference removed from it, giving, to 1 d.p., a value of 19.1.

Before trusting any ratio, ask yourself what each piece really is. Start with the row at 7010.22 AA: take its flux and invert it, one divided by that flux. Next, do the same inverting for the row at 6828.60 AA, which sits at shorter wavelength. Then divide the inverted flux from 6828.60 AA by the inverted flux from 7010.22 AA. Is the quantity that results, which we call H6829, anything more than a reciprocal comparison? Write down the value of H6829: 0.93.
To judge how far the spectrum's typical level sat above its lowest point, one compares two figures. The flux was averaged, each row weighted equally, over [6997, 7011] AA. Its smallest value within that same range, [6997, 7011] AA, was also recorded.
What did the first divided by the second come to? 1.080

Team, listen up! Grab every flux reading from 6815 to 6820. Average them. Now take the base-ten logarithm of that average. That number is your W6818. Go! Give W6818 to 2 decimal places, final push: 1.16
